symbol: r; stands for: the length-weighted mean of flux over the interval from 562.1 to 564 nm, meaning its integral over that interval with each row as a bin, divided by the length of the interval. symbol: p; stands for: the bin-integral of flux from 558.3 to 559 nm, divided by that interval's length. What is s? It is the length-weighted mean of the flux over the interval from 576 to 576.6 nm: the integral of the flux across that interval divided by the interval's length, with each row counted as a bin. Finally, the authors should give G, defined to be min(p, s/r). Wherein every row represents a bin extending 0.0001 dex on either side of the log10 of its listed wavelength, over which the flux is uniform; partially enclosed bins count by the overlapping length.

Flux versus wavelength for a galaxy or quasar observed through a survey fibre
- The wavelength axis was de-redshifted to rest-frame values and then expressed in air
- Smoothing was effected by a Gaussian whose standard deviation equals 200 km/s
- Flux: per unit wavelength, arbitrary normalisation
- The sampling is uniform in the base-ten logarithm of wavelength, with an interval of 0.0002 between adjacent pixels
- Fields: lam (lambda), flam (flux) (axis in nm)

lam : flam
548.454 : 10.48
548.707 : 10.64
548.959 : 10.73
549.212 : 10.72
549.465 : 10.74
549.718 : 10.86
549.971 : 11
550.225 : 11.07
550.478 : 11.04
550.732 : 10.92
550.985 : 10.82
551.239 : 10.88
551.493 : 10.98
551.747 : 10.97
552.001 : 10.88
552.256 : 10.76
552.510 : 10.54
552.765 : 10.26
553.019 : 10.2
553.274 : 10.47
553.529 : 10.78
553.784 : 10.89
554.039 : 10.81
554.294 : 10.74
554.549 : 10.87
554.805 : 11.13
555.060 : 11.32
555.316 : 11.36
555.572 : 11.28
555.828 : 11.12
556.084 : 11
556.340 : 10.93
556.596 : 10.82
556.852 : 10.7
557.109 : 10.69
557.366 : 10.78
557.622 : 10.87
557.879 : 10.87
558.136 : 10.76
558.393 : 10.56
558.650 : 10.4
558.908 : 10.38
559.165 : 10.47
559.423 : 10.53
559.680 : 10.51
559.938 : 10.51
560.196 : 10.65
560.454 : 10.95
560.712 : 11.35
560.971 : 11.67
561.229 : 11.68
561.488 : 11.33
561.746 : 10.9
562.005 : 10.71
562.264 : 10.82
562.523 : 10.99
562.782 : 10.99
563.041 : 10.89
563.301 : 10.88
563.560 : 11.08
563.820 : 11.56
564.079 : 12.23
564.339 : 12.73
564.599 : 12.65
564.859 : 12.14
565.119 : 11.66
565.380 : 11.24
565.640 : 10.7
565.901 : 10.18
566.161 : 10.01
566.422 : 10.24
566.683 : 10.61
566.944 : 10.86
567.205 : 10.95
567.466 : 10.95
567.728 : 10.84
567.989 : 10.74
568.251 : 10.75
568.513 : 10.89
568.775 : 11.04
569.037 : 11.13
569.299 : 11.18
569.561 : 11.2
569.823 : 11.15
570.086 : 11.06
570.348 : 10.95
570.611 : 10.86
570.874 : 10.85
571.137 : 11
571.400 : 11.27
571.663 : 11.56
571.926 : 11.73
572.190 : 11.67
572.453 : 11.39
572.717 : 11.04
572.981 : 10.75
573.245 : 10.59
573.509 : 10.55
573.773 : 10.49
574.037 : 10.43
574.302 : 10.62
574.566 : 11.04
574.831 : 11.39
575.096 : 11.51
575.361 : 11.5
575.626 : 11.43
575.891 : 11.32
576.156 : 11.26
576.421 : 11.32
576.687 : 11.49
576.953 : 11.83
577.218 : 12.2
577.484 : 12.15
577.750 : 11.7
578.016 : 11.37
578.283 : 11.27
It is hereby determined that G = 1.02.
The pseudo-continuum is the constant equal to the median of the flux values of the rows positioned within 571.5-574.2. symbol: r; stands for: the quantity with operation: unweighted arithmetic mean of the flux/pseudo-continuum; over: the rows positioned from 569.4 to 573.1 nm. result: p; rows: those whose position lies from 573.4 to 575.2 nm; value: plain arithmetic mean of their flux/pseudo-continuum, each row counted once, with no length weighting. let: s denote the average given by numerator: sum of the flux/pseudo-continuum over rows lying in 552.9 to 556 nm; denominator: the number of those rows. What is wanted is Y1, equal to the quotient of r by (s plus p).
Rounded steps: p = 1.00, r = 1.03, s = 1.00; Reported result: 0.513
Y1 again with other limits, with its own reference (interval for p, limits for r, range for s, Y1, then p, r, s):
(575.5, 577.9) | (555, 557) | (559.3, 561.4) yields 0.489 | 1.07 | 1.02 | 1.01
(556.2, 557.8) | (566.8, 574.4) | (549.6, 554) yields 0.509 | 0.99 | 1.01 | 0.99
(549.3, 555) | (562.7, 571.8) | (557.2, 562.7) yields 0.514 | 0.99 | 1.02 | 1.00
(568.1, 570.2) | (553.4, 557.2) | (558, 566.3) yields 0.496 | 1.01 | 1.01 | 1.02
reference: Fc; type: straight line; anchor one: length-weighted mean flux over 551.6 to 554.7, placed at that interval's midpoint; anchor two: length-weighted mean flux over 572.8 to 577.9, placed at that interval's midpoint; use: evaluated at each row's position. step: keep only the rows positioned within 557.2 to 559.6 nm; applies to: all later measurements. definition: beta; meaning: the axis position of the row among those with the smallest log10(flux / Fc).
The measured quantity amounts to 558.908 nm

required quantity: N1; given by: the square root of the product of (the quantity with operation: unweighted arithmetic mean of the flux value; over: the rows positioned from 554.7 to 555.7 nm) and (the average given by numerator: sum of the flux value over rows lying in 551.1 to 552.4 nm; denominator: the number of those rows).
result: 11.1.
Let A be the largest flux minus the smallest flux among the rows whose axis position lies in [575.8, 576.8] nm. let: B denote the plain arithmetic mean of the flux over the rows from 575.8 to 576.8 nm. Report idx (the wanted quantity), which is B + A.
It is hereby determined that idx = 11.6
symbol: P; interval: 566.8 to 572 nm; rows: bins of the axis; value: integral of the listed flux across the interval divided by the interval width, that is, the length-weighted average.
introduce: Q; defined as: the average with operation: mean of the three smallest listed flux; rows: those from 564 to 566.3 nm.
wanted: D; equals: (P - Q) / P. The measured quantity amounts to 0.067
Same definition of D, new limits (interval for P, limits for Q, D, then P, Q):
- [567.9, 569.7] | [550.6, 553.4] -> 0.062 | 11.0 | 10.3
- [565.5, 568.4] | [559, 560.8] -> 0.012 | 10.6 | 10.5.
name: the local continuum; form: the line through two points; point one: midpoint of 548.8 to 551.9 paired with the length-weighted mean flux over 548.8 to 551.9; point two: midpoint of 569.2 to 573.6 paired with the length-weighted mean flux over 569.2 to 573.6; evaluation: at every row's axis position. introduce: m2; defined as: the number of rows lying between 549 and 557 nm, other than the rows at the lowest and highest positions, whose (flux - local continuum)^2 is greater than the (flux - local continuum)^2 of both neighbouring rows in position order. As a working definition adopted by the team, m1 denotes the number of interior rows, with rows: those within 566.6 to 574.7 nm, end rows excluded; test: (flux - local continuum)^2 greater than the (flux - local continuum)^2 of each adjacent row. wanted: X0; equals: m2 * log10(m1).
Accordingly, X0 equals 4.2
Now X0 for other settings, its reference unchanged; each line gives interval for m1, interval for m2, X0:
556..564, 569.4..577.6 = 3.9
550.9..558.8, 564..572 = 3.5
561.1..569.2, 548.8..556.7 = 4.9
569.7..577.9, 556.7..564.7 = 4.9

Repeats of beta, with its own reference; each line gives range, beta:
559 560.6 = 559.165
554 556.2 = 554.294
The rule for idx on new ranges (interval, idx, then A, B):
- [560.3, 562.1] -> 12.2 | 0.97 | 11.2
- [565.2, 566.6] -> 11.7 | 1.23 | 10.5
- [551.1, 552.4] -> 11.1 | 0.22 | 10.9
